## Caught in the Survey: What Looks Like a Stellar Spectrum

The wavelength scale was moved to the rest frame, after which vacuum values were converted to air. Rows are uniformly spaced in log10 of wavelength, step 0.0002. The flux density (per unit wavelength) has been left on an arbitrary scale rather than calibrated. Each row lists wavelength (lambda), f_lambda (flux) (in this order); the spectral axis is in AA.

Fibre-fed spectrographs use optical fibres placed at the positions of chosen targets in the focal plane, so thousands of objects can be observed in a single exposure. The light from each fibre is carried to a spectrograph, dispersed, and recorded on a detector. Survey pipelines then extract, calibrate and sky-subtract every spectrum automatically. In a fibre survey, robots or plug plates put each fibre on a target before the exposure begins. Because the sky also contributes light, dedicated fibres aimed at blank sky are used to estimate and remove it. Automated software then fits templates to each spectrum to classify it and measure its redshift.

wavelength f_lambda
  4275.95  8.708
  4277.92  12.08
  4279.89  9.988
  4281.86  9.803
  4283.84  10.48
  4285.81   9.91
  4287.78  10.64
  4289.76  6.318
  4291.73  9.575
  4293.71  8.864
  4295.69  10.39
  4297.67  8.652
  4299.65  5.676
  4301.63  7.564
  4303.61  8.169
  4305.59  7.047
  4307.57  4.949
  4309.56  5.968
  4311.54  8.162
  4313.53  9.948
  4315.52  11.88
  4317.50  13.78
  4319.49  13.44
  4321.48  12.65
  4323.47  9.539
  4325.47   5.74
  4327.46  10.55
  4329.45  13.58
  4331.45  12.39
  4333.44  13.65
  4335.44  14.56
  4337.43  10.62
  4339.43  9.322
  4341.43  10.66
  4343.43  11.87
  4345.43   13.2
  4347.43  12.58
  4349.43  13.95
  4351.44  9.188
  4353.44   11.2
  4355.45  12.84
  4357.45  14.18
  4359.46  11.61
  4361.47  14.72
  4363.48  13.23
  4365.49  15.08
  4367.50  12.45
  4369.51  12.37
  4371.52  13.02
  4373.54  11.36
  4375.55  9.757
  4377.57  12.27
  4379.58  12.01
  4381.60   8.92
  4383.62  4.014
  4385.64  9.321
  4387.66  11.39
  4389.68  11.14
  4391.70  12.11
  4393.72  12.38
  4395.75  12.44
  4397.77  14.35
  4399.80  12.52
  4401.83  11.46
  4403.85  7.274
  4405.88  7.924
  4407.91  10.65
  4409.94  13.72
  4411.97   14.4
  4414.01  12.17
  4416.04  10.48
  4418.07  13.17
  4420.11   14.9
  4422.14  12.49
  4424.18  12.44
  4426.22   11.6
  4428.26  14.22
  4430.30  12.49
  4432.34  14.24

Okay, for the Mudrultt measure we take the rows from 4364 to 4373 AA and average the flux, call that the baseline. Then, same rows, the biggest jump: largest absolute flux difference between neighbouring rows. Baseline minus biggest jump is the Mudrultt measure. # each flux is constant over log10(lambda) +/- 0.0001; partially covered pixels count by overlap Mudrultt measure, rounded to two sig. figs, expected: 11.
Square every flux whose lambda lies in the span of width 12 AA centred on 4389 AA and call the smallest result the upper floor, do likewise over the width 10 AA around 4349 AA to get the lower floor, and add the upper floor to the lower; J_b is 101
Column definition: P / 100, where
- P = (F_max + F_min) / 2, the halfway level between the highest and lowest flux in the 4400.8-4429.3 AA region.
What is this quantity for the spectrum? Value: 0.111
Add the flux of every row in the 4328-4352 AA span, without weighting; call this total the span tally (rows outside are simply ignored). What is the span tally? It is 146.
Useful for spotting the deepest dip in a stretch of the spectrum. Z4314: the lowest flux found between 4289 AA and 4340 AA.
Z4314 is 4.949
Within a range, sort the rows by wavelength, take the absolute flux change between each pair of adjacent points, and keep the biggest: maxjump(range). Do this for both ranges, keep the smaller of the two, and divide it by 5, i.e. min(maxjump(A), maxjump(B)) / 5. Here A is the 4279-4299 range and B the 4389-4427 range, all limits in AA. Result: 0.84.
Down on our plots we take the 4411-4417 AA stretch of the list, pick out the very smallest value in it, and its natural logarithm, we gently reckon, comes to 2.35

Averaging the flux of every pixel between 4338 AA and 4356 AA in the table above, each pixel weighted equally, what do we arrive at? 11.6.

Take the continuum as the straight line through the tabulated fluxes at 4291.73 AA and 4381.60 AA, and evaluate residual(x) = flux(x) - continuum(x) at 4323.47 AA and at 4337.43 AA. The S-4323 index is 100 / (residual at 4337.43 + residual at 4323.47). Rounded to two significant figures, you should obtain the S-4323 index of 64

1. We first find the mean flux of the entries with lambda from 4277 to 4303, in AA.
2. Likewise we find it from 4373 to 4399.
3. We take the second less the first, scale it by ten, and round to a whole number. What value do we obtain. 17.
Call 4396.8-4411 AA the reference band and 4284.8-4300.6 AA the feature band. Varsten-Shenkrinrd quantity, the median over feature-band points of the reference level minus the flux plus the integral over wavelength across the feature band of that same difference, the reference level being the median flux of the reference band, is 45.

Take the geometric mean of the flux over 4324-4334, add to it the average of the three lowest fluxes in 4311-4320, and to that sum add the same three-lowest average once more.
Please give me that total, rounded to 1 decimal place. 30.7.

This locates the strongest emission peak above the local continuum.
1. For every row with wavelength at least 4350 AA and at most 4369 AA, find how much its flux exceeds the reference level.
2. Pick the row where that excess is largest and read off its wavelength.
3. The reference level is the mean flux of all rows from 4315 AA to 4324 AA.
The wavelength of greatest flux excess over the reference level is 4365.49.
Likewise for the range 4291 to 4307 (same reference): 4295.69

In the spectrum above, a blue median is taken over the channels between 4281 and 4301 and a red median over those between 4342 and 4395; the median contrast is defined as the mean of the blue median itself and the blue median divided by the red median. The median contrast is 5.2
